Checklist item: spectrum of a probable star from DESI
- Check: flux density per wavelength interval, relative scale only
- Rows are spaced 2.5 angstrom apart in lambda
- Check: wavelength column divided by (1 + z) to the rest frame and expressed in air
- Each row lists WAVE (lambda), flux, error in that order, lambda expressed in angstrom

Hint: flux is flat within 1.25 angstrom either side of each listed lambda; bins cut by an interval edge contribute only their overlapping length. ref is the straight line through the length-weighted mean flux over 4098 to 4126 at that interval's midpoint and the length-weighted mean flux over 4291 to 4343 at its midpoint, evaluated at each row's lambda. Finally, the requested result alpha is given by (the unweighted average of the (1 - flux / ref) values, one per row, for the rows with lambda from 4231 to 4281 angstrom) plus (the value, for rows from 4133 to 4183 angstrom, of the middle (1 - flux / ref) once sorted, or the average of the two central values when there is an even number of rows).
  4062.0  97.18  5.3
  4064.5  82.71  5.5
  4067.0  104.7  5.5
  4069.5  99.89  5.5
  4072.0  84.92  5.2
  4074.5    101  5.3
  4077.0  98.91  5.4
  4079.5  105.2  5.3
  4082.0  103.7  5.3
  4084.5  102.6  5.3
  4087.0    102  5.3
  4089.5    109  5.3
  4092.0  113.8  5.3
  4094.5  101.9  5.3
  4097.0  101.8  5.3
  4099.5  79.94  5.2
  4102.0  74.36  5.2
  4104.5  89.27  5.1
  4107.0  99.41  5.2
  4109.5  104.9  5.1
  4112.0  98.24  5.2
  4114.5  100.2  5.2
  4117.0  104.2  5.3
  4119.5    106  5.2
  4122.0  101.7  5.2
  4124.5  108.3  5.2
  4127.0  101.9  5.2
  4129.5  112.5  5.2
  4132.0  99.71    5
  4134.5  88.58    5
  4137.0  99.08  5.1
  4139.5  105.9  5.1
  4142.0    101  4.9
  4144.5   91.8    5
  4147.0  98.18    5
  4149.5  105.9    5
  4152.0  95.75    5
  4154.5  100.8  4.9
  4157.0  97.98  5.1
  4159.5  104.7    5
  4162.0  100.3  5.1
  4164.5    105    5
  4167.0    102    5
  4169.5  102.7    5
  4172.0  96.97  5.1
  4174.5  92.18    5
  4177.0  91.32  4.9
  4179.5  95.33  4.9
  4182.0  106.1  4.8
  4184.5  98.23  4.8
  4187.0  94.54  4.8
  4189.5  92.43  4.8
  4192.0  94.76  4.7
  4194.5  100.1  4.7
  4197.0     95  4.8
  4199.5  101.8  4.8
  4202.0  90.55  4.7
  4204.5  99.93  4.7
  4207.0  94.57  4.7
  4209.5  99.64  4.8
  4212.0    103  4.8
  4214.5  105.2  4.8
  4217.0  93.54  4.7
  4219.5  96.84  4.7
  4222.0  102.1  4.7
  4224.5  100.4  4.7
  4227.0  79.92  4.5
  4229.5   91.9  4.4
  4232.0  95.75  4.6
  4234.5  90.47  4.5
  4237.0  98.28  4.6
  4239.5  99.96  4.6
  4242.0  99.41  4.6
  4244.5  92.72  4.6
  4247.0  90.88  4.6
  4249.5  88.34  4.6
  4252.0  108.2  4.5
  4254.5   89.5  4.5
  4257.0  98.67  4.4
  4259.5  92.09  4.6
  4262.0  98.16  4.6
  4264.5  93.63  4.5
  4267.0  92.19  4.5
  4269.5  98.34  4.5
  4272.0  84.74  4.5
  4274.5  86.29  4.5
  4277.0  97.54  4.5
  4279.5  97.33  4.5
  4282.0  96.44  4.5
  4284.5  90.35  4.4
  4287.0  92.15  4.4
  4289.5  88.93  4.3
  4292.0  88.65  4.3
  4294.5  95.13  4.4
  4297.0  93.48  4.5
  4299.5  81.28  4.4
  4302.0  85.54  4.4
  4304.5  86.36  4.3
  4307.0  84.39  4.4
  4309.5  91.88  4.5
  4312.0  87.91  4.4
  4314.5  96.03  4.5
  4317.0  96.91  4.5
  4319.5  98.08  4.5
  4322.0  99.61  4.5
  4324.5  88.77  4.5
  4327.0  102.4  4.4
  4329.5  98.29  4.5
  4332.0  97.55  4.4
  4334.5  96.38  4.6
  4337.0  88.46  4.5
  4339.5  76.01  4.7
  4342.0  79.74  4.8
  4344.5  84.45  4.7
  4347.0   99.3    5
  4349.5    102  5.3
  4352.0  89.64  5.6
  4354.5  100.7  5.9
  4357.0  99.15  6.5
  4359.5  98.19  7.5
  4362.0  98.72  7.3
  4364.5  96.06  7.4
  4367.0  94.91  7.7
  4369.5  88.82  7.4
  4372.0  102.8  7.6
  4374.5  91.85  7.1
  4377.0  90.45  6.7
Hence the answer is -0.057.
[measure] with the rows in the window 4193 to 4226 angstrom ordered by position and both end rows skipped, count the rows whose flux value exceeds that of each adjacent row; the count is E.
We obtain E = 4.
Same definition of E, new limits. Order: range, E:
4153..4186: 4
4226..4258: 3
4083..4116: 2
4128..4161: 3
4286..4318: 3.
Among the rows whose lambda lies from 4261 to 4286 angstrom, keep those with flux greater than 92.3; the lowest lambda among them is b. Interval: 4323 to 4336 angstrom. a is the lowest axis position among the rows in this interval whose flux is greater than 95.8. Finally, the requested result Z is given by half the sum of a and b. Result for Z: 4294.5 angstrom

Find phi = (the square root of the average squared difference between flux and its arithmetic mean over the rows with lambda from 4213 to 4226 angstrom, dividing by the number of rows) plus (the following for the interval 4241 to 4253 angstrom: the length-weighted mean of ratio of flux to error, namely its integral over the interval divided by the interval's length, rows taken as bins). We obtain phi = 24.9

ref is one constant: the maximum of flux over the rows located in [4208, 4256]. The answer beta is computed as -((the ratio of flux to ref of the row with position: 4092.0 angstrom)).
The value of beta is -1.05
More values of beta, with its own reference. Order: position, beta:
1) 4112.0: -0.91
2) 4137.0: -0.92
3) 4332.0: -0.90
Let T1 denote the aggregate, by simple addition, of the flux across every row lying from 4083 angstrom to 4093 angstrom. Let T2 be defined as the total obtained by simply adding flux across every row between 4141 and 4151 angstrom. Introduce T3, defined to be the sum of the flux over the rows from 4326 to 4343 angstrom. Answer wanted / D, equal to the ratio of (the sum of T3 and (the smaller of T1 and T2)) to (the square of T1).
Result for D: 0.0057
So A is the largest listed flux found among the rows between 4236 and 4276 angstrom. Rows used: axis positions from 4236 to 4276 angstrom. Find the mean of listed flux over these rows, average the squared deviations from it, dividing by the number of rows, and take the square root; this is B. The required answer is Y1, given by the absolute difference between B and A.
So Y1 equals 102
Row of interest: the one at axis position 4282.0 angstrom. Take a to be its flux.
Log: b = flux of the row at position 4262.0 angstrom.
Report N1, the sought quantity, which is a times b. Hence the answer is 9467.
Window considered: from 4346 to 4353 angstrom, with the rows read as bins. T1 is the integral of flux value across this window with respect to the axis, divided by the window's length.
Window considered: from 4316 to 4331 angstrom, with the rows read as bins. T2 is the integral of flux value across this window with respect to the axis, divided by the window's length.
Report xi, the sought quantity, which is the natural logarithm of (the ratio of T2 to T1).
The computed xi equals 0.002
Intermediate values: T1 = 97.2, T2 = 97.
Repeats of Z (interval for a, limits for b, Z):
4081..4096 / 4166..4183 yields 4124.5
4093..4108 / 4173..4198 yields 4137.0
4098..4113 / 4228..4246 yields 4169.5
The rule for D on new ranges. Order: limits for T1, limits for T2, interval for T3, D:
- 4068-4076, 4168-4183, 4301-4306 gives 0.0056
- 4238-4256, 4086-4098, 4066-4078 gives 0.0023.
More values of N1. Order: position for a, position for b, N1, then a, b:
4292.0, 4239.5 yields 8861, 88.65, 99.96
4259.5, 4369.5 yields 8179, 92.09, 88.82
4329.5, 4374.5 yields 9028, 98.29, 91.85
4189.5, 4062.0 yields 8982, 92.43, 97.18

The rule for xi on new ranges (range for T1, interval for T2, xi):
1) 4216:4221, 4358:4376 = 0.003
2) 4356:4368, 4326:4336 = 0.009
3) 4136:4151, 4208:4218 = 0.001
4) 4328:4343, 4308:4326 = 0.047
